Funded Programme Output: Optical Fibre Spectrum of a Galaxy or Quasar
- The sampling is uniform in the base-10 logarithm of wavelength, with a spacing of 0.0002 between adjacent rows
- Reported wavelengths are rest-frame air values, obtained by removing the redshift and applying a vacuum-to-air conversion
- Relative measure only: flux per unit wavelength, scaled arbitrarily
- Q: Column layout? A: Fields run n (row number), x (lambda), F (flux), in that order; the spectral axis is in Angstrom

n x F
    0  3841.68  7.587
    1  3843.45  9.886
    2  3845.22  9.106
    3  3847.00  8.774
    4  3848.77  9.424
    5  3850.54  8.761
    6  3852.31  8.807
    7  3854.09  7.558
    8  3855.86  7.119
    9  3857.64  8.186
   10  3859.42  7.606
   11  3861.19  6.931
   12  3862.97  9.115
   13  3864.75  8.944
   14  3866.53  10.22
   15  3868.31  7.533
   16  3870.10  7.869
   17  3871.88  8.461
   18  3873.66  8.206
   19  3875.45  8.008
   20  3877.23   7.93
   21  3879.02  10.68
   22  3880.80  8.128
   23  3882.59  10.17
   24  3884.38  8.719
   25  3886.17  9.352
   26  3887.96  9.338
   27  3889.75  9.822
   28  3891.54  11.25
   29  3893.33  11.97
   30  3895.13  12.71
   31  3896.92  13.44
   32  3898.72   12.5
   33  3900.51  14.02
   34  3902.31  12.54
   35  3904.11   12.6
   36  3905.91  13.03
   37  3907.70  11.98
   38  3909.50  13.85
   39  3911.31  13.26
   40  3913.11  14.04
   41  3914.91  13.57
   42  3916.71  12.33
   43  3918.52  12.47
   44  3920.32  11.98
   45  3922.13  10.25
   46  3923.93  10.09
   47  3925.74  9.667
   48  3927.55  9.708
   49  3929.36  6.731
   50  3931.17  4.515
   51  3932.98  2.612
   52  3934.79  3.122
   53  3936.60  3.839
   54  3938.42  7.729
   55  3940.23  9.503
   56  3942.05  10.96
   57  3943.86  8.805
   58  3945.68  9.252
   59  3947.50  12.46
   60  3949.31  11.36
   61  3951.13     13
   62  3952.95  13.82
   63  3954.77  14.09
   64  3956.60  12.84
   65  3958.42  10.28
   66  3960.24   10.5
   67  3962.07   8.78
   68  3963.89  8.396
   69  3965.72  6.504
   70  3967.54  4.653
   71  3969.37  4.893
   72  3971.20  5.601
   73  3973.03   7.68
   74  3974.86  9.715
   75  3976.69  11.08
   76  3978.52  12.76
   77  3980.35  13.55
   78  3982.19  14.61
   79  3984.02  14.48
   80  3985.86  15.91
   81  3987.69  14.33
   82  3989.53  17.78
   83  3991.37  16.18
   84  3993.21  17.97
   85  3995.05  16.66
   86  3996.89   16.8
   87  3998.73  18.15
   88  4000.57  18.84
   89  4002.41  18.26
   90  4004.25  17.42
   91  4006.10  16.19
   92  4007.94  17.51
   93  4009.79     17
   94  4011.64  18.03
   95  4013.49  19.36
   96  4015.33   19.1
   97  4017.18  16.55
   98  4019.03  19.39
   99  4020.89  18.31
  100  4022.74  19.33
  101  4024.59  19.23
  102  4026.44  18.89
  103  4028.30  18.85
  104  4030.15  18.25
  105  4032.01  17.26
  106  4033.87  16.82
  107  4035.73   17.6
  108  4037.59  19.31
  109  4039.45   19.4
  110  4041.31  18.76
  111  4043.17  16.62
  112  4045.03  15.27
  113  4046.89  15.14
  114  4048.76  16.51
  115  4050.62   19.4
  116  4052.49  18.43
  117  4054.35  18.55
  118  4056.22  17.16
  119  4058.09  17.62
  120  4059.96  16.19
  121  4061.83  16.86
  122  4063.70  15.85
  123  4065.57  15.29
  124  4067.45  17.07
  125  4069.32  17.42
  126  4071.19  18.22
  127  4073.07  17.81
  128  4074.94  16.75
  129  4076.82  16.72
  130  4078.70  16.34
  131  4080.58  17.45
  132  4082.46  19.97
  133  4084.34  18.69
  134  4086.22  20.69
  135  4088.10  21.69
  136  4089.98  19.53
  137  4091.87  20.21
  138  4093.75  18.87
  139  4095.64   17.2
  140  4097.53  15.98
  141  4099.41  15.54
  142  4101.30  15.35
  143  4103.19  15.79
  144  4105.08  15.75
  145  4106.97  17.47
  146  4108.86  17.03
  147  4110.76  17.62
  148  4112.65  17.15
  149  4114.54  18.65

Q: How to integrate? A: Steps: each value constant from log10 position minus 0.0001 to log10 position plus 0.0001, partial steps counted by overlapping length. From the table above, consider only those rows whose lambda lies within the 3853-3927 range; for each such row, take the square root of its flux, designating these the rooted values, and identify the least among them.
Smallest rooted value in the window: 2.63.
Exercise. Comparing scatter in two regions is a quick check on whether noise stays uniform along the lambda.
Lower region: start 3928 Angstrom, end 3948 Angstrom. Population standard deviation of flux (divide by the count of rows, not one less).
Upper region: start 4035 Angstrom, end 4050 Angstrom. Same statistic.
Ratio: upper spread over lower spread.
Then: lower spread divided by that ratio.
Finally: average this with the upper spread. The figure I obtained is 3.9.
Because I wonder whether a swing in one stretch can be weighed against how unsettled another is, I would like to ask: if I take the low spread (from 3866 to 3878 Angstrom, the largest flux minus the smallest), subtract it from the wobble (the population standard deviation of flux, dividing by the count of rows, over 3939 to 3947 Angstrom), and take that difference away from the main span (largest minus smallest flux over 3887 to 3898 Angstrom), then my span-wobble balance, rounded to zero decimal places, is 6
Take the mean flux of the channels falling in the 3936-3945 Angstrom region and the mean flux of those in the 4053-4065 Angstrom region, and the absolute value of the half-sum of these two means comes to 13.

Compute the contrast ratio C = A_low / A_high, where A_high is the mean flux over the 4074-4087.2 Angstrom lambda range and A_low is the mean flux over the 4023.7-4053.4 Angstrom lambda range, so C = 1.0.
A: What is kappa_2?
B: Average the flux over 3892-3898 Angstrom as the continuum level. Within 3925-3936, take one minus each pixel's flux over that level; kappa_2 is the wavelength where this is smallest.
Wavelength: 3927.55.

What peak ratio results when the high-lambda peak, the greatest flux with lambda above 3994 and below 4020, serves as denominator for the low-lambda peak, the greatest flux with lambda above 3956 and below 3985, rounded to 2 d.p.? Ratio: 0.75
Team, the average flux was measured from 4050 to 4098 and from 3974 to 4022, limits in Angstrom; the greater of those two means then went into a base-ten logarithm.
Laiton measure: 1.25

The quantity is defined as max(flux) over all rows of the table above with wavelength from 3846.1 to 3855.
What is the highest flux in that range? 9.424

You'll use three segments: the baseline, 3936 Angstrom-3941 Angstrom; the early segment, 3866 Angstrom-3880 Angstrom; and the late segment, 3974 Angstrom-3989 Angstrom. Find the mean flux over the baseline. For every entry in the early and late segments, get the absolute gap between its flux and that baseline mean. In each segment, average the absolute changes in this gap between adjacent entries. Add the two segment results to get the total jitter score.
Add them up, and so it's 2.13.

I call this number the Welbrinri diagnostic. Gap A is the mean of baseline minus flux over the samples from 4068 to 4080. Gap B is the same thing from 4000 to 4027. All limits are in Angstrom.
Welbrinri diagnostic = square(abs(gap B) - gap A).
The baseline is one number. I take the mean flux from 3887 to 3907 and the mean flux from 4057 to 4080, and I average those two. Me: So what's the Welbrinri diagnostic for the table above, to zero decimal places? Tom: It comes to 42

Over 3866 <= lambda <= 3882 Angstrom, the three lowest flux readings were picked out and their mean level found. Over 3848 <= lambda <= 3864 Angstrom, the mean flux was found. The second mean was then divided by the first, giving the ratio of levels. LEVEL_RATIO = 1.05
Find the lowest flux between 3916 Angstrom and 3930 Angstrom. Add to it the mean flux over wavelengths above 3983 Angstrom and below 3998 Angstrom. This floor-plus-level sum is 23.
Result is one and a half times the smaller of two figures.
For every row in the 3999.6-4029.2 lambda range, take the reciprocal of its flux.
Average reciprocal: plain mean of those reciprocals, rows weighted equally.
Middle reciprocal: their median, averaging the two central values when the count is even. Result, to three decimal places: 0.081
